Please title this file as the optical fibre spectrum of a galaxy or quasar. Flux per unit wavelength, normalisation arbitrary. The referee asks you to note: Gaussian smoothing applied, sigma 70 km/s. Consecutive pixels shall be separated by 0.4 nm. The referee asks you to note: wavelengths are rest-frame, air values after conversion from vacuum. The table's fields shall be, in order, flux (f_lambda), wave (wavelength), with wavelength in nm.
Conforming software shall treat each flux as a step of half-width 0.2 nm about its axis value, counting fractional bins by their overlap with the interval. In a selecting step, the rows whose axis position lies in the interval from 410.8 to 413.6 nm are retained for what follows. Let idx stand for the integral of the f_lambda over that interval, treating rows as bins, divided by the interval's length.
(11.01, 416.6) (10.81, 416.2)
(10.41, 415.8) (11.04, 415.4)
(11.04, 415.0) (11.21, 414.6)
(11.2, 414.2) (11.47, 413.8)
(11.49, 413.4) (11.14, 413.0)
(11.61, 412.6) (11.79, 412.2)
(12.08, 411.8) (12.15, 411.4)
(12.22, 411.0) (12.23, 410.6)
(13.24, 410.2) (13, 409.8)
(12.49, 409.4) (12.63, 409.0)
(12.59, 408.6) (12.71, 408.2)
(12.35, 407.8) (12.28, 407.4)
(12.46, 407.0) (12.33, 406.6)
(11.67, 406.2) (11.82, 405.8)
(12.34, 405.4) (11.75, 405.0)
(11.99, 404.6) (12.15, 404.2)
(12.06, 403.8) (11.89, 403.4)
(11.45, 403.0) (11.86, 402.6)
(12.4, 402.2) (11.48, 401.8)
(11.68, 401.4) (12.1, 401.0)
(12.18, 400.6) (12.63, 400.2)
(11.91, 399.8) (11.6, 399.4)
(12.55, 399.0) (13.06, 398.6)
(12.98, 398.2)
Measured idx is 11.78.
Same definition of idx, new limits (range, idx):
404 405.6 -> 12.06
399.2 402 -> 11.94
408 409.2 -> 12.64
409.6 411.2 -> 12.67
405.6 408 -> 12.15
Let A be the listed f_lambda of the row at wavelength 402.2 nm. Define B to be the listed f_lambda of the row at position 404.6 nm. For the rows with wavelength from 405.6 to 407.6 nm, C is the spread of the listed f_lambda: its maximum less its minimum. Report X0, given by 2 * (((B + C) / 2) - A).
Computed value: -12.0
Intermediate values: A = 12.4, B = 11.99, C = 0.79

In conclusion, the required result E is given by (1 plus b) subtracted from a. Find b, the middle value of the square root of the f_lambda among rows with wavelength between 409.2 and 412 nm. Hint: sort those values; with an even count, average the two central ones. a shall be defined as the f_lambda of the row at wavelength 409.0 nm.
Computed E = 8.1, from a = 12.63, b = 3.50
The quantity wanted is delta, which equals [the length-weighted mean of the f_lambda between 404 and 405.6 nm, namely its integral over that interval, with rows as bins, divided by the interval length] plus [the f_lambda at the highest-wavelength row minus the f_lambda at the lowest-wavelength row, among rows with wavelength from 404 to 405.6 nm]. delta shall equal 12.2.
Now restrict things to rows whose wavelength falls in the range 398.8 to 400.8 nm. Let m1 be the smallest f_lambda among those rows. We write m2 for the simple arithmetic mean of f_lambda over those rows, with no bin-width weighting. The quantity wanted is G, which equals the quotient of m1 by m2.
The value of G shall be 0.953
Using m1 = 11.6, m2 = 12.2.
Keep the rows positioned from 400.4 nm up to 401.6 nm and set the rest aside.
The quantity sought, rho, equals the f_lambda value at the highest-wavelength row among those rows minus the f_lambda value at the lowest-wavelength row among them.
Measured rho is -0.5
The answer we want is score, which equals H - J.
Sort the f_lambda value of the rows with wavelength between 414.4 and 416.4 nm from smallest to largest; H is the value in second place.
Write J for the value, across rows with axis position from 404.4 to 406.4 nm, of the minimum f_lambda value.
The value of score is -0.86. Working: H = 10.81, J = 11.67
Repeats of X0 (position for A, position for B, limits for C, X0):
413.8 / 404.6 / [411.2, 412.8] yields -10.4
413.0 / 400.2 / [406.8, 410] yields -8.9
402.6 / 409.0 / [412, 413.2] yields -10.4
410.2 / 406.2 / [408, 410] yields -14.3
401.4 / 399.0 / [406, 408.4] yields -9.8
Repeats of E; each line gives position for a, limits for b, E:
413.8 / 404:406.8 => 7.0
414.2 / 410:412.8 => 6.7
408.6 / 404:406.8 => 8.1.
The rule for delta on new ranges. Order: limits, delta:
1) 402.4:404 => 12.0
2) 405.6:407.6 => 12.6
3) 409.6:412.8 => 10.9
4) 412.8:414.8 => 11.4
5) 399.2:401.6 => 12.1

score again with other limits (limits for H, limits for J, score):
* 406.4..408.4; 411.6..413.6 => 1.19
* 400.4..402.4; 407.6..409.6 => -0.67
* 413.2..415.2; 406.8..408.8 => -1.08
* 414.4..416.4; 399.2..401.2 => -0.79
